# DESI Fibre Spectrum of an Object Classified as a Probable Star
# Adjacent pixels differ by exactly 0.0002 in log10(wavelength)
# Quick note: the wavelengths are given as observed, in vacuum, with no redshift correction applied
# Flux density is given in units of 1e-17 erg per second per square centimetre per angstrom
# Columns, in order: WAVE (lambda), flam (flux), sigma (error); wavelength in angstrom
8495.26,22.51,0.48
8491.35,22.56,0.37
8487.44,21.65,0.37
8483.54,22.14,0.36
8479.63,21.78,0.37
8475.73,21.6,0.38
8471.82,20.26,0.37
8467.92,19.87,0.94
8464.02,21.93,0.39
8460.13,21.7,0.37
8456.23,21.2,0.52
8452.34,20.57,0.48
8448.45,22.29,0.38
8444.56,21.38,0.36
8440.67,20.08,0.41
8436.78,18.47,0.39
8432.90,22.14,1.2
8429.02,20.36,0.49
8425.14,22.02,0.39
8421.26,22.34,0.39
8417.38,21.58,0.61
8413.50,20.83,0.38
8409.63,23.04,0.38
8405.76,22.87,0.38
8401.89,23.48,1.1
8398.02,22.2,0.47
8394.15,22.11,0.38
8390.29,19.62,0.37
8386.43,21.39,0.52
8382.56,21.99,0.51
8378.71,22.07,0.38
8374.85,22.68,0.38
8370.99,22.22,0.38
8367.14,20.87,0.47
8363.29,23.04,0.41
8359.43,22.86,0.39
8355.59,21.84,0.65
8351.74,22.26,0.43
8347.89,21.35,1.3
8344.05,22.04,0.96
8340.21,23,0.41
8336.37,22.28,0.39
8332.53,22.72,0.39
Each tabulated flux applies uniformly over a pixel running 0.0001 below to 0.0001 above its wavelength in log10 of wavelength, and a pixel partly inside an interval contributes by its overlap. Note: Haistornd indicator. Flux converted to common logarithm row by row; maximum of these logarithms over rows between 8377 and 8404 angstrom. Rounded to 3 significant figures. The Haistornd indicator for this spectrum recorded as 1.37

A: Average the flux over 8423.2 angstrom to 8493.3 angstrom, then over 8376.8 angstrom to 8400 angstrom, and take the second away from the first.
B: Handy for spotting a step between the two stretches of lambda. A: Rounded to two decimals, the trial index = -0.34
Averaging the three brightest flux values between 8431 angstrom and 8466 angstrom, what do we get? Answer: 22.1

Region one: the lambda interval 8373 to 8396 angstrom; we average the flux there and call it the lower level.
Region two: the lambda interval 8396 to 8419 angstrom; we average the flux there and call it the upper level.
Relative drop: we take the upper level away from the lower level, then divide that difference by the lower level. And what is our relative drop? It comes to -0.03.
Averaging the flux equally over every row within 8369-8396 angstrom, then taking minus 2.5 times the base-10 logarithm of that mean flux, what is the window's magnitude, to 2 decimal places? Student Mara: -3.34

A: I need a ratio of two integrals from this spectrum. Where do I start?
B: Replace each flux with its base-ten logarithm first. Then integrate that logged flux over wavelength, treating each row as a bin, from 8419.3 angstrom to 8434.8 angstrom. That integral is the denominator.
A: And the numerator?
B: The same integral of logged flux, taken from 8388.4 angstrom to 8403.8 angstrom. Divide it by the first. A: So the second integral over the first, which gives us 1.00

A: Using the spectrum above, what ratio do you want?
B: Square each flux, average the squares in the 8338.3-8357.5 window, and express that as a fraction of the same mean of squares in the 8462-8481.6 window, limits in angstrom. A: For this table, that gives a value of 1.10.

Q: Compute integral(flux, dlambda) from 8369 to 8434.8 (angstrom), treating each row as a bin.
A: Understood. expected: 1443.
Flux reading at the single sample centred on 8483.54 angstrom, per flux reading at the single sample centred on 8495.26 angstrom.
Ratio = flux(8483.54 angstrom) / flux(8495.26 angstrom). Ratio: 0.98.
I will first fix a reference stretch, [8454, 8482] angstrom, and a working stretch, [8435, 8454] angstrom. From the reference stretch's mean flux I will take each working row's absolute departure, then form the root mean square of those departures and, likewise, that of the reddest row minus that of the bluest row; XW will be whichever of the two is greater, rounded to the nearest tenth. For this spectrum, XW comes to 1.4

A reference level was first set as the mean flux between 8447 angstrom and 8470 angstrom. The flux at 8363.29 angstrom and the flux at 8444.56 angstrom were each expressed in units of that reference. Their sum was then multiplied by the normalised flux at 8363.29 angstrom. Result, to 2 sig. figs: 2.3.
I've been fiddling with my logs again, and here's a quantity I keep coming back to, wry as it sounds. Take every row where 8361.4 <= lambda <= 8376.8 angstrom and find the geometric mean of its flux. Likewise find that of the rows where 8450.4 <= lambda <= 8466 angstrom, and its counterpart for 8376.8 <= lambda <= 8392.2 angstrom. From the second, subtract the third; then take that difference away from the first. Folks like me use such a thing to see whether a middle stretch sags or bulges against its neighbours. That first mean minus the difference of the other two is 22.1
